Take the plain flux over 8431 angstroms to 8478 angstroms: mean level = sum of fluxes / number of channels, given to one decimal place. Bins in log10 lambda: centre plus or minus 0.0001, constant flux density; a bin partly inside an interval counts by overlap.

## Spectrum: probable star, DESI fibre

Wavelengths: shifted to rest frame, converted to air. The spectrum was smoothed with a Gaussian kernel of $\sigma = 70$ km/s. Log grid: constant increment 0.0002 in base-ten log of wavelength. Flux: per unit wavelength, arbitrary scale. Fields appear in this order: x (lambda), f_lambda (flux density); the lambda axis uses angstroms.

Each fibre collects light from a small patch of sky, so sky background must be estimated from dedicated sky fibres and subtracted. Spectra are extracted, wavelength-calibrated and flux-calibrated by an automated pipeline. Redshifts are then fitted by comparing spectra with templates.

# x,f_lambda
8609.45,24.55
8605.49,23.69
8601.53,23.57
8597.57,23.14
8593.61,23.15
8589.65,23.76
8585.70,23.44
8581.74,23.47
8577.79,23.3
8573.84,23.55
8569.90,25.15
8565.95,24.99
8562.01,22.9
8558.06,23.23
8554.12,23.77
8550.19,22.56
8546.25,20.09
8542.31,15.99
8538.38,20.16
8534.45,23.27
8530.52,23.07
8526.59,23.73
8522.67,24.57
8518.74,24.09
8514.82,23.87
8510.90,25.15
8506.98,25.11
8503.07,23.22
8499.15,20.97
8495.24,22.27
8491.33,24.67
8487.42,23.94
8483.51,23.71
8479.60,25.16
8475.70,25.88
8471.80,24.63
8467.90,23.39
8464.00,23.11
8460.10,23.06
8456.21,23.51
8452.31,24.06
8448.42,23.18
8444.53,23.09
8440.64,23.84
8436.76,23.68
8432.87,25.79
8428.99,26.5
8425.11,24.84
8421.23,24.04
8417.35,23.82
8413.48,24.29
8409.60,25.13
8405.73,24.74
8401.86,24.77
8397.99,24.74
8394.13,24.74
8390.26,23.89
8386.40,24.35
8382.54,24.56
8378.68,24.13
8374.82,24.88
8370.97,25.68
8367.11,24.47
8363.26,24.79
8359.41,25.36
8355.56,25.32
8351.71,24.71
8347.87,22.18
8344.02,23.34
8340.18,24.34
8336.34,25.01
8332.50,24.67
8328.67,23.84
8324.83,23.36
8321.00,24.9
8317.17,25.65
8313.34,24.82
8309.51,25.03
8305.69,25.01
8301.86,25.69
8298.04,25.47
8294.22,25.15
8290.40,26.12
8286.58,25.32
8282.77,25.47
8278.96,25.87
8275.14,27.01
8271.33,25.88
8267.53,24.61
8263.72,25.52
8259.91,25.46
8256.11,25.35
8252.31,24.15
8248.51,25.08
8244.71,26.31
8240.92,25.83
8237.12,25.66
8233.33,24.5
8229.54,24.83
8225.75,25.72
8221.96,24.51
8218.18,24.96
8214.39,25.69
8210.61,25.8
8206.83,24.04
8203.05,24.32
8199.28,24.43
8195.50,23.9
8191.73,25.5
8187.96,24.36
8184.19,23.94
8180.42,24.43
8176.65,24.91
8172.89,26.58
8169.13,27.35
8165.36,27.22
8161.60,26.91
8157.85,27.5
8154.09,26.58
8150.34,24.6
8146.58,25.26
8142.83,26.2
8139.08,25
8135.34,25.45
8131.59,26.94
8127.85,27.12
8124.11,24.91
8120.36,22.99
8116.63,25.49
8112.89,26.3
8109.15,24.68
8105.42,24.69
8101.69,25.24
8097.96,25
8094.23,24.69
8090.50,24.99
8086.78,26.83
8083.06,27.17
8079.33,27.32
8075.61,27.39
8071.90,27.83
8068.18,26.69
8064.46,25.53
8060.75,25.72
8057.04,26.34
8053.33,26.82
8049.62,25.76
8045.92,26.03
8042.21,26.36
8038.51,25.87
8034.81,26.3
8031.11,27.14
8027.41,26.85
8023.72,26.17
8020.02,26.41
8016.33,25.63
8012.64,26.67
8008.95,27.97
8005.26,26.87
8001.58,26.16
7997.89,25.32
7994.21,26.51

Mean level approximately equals 23.9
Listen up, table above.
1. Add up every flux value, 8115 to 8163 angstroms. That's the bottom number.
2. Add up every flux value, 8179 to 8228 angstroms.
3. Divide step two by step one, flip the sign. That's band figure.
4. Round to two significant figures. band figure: -0.96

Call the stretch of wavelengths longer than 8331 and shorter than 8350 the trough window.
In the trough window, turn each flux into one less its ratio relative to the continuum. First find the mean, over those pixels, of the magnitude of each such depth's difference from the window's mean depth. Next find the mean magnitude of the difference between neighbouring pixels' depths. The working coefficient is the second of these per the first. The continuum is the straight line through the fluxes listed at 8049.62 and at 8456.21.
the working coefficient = 0.88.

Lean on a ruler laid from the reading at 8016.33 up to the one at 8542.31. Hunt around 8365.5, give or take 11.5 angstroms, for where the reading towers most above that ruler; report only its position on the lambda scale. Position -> 8370.97 angstroms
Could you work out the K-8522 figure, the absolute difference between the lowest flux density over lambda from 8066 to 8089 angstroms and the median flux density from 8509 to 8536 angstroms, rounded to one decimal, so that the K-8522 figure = 2.8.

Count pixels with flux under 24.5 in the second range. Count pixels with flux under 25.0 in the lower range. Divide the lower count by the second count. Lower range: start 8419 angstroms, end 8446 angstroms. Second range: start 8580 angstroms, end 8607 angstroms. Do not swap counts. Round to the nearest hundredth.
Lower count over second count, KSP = 0.71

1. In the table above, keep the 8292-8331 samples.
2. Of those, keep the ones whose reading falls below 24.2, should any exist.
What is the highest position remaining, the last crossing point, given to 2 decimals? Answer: 8328.67 angstroms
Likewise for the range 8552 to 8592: 8589.65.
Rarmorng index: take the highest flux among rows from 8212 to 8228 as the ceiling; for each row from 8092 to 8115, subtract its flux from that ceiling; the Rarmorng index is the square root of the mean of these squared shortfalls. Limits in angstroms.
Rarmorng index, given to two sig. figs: 0.85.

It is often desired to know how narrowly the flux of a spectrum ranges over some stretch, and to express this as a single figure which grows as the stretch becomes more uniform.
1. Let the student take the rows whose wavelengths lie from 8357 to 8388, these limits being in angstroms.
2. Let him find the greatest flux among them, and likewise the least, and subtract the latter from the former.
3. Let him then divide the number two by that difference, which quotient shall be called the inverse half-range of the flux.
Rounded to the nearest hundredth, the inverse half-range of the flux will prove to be 1.29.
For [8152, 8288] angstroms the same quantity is 0.56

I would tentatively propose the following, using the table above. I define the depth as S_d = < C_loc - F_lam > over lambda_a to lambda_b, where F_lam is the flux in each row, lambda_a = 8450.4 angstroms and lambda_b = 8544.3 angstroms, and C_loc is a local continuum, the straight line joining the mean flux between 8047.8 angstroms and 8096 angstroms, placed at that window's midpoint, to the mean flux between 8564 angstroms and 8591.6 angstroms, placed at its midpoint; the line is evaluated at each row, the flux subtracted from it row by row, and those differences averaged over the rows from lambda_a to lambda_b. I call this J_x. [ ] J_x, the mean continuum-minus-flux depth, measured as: 1.0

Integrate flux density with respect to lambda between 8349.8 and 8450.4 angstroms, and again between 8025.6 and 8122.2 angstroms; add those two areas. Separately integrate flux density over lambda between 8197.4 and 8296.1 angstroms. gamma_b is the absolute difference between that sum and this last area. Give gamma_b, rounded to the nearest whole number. 2489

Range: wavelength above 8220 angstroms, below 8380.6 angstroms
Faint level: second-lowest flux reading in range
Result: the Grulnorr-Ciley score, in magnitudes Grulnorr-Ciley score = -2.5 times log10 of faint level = -3.420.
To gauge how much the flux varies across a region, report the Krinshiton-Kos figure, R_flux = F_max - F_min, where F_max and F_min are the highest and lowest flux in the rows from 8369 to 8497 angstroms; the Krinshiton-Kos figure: 4.2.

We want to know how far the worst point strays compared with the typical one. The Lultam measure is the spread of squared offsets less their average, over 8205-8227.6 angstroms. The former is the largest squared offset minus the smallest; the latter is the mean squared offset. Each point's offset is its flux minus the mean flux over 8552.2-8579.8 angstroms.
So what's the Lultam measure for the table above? 1.7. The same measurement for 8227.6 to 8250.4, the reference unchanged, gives 2.9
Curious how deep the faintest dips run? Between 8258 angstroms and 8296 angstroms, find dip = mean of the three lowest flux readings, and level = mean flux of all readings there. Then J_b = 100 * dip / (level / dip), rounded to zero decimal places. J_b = 2443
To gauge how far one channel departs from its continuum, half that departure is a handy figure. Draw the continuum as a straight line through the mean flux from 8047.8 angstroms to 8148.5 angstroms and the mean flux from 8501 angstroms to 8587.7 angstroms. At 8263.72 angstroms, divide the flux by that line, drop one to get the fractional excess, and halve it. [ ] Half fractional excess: 0.014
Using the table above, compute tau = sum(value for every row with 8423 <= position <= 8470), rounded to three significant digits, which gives 288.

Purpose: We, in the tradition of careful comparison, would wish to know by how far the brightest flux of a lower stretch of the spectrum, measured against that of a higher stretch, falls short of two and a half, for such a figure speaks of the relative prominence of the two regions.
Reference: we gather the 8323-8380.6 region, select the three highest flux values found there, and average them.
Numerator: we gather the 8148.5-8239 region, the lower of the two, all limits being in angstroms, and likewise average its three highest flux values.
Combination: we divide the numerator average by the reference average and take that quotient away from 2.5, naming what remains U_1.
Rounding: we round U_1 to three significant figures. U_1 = 1.43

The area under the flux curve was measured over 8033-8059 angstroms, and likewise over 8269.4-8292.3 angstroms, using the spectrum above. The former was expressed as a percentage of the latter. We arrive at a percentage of 115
